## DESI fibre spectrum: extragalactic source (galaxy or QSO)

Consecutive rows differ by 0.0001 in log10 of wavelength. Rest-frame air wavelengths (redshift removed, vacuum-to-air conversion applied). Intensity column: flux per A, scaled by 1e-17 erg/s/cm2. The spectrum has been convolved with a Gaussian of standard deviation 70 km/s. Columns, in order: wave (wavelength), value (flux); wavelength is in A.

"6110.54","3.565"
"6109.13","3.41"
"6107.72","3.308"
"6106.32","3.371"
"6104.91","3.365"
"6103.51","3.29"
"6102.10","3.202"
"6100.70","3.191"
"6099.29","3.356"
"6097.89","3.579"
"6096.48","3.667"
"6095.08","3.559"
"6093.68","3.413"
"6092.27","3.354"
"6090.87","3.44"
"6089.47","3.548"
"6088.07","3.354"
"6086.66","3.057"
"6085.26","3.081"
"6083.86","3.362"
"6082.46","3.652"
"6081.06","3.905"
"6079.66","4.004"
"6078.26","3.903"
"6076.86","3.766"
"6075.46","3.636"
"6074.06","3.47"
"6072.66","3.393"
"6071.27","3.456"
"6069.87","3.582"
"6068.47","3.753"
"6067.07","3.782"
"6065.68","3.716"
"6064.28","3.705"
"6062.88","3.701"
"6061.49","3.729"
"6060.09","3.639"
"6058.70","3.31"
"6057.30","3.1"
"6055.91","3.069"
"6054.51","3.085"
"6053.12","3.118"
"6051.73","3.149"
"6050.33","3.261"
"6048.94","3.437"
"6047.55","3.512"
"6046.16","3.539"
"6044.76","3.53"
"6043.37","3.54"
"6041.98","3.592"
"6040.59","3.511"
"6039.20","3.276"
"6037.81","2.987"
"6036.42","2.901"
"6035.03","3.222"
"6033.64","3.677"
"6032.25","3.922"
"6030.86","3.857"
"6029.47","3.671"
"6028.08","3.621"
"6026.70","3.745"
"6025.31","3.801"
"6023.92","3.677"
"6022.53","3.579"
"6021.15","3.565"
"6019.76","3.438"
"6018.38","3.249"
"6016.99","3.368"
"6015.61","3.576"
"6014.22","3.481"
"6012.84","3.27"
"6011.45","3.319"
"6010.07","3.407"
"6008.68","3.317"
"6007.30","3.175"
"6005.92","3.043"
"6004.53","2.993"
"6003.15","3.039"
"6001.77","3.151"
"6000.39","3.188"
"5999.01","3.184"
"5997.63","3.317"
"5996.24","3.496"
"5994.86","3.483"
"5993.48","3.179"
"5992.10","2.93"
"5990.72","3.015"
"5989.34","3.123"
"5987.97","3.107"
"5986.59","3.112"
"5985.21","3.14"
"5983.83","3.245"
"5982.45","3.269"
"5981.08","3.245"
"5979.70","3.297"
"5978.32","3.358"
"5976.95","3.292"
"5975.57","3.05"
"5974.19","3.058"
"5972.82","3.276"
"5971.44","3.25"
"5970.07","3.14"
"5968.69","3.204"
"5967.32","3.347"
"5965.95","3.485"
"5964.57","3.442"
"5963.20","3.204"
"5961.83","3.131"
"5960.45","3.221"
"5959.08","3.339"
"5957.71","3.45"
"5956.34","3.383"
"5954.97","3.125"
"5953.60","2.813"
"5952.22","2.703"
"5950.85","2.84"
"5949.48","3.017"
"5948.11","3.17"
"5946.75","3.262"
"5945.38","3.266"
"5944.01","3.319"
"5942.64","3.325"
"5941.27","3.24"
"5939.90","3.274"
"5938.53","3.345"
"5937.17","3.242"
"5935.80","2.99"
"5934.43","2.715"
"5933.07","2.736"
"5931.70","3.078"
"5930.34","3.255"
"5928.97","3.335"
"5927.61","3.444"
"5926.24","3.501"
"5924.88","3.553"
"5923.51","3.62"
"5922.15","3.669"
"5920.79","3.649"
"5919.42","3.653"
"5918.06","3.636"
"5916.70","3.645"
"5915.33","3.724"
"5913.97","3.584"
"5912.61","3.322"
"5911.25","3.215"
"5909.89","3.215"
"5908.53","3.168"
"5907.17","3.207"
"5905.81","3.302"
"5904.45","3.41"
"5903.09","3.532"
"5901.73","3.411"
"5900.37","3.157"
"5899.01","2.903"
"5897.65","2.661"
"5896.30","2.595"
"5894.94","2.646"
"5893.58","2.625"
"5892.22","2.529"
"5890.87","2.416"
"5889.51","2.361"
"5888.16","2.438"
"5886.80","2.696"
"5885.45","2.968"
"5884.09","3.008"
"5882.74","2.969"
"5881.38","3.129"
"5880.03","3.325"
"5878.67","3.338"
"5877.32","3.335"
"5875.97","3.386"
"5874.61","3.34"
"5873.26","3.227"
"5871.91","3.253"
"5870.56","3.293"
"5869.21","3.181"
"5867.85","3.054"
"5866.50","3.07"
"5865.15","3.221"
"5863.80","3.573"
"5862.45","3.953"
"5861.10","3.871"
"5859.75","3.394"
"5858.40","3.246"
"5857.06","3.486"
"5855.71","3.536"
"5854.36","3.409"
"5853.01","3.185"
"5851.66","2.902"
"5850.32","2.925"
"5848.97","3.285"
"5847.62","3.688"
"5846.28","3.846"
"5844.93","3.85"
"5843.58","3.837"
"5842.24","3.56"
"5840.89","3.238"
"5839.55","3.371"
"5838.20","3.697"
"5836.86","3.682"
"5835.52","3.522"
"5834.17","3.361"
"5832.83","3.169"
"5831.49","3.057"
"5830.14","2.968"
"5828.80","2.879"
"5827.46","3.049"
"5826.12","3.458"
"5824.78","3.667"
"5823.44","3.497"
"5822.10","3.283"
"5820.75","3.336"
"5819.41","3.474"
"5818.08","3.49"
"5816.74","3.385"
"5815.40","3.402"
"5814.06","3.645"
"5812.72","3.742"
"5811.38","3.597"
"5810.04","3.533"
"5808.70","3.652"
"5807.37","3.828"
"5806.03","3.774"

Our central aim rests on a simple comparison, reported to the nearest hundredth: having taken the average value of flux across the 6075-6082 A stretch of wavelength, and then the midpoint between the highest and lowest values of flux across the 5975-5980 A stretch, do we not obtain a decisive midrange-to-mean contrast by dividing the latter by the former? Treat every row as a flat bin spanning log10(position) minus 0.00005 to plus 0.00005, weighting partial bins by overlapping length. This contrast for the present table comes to 0.83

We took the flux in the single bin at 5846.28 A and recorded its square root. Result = 1.96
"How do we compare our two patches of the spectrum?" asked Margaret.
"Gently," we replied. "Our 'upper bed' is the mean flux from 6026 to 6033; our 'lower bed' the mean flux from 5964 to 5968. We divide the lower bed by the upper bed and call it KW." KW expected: 0.91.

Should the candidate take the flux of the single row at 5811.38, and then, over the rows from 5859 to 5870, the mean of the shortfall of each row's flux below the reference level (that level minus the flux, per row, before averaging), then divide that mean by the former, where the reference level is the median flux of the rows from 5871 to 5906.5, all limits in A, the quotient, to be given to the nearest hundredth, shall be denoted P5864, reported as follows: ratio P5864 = -0.10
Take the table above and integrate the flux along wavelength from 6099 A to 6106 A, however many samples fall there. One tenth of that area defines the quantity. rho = 2.30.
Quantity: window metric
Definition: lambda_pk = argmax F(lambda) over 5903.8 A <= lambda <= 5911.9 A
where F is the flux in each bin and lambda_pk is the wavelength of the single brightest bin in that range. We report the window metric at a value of 5904.45 A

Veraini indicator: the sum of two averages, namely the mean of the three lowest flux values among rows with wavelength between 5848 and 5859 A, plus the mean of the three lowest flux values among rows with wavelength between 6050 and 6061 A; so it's 6.09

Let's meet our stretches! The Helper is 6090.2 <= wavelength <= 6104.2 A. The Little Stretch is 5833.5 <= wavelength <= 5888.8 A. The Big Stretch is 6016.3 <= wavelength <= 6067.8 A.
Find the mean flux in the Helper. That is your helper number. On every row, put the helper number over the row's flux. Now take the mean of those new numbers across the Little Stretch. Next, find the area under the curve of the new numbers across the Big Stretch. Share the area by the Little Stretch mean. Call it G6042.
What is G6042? 49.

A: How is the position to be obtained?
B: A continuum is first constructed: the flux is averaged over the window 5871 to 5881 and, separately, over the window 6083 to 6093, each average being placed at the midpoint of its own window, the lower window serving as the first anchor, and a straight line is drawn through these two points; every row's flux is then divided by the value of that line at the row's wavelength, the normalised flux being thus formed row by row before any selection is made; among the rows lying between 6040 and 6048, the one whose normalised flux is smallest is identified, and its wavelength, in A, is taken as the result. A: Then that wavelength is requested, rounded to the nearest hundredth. 6040.59 A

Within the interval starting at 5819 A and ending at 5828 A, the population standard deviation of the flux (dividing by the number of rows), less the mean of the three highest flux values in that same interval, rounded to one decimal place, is -3.4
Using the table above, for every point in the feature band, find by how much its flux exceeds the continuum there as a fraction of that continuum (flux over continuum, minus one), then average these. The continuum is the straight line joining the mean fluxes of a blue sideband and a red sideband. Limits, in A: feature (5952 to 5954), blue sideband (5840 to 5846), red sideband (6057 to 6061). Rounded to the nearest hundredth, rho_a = -0.21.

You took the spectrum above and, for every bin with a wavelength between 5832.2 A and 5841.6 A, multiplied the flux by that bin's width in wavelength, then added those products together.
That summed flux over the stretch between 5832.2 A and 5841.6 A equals 32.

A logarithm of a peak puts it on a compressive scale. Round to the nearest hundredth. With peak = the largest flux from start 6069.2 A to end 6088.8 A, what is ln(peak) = 1.39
